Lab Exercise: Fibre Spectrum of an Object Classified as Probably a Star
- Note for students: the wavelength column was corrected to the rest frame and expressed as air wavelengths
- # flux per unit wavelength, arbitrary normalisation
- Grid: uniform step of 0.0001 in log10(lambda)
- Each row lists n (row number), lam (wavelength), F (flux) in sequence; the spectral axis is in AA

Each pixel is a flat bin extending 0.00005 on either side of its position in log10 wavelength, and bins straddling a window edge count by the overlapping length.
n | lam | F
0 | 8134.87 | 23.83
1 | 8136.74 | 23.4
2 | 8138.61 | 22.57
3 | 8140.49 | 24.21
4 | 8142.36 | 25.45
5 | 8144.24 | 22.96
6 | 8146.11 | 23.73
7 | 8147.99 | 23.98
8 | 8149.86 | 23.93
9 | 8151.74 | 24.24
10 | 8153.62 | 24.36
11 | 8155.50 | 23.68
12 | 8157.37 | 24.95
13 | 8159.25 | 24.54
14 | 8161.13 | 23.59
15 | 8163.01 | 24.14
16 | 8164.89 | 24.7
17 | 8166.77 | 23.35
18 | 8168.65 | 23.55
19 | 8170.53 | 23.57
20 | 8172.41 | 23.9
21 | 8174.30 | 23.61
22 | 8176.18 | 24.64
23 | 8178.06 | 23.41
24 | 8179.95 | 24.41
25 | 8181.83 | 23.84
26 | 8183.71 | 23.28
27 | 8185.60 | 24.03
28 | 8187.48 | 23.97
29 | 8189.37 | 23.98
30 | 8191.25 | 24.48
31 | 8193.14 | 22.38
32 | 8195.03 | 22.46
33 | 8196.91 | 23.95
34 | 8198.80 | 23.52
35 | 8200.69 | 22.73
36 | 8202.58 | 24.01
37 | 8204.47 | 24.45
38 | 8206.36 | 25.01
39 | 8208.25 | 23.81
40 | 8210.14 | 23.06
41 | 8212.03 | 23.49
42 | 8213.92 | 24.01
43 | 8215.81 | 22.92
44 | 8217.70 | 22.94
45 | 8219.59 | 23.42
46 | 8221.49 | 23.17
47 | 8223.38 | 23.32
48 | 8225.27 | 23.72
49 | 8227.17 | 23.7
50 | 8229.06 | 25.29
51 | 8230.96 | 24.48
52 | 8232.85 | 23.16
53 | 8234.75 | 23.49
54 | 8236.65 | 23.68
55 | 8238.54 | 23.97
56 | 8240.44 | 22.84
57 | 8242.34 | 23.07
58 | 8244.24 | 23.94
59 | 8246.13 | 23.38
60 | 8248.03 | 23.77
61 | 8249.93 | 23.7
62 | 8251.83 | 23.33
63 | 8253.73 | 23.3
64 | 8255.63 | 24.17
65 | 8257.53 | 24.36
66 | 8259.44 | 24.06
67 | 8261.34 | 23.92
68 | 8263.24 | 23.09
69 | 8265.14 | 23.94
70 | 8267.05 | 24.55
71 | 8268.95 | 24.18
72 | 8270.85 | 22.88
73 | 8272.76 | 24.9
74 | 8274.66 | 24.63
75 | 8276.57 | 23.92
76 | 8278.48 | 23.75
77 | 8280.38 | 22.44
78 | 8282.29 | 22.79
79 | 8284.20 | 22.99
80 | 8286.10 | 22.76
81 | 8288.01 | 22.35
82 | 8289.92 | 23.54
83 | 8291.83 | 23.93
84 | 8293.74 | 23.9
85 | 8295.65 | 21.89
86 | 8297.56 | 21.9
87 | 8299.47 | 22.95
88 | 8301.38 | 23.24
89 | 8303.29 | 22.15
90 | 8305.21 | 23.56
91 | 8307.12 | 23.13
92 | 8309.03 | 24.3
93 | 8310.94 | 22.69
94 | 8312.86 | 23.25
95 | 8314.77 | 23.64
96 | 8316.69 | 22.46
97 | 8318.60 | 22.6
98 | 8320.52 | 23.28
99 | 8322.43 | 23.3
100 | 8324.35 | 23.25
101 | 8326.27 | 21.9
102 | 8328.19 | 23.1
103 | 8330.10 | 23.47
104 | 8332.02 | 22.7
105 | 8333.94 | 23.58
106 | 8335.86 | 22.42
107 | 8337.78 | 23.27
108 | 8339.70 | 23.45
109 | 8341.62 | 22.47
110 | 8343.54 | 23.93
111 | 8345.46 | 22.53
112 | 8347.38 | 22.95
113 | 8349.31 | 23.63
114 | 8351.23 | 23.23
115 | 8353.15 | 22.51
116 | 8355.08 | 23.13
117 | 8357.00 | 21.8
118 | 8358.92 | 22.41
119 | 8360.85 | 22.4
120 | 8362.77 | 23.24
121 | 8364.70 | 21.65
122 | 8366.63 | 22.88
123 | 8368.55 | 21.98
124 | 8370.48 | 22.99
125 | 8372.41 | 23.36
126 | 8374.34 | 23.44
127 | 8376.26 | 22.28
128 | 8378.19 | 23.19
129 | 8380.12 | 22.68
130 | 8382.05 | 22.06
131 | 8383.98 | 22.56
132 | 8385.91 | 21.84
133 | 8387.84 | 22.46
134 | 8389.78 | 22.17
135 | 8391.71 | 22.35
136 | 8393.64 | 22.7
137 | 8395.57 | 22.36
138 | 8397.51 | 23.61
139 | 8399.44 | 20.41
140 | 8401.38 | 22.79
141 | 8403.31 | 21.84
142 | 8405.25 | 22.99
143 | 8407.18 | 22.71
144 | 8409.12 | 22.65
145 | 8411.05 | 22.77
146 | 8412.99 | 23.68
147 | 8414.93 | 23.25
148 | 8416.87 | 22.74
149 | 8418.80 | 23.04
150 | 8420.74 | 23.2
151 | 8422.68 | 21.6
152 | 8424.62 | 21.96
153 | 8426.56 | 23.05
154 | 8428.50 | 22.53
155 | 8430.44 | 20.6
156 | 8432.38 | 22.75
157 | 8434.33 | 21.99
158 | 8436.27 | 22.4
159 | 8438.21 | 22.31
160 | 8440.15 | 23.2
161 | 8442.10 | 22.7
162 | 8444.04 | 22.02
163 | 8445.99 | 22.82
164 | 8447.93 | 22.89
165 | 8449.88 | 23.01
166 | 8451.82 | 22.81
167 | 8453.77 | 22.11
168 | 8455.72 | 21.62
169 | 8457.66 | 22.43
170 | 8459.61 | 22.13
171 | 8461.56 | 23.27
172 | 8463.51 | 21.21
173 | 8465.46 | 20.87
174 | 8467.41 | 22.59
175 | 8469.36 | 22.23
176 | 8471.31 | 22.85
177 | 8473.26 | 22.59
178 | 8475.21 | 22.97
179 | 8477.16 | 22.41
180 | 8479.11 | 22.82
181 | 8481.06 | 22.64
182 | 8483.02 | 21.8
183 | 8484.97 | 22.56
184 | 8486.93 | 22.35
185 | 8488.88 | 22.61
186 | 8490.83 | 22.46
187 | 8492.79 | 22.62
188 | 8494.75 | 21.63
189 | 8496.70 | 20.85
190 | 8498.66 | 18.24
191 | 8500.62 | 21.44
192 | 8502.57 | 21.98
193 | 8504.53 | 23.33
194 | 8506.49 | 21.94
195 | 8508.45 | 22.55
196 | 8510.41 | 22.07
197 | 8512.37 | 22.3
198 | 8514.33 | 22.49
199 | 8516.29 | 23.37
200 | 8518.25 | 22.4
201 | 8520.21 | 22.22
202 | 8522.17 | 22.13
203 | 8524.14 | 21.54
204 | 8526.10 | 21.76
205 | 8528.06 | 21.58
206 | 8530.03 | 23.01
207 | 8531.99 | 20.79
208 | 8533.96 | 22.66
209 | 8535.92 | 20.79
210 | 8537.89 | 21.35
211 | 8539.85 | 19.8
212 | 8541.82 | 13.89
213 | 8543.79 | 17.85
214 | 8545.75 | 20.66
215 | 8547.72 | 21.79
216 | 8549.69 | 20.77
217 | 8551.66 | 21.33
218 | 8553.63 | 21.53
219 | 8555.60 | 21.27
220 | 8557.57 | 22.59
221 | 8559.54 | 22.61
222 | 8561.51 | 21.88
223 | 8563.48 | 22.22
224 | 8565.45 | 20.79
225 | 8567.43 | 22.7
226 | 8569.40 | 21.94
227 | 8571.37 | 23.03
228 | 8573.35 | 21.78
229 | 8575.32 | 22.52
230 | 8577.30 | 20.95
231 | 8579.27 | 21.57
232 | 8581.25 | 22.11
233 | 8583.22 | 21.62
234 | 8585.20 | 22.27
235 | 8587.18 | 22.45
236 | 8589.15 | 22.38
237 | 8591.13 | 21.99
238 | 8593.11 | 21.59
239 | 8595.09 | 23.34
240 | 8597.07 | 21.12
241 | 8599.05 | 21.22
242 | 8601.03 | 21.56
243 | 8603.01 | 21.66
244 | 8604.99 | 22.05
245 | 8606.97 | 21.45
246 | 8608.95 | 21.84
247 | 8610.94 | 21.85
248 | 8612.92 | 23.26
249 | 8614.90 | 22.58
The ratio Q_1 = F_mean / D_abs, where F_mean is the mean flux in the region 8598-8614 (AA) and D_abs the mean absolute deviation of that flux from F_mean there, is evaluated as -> 55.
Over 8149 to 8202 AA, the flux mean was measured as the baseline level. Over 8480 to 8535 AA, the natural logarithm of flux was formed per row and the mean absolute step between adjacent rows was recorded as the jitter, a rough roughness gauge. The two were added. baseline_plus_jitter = 23.9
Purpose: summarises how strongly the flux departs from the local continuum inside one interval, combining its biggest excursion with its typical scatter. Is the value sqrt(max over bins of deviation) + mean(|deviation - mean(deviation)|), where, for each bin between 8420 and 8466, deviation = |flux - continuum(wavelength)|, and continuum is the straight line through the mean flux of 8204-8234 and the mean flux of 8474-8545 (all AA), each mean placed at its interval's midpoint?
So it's 1.60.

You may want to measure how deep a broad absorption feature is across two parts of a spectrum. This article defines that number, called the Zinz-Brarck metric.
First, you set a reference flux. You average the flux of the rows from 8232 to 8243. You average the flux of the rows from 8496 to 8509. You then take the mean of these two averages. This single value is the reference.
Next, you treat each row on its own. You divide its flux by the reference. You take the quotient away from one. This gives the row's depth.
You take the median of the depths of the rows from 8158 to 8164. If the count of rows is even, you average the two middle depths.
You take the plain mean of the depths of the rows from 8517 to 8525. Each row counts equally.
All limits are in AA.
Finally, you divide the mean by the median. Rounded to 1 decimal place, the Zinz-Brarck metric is -0.2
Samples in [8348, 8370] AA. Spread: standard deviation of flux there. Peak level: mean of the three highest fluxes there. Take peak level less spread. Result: 22.7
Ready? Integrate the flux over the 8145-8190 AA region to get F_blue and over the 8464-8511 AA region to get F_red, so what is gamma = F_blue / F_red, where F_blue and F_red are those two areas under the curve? 1.04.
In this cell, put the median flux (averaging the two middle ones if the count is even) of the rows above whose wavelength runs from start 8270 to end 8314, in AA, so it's 23.1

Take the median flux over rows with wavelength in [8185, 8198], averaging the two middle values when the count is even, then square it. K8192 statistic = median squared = 575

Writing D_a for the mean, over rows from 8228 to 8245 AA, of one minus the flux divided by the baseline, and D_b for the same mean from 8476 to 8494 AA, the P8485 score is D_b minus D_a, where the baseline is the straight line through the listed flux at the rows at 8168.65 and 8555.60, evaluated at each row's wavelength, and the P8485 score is -0.010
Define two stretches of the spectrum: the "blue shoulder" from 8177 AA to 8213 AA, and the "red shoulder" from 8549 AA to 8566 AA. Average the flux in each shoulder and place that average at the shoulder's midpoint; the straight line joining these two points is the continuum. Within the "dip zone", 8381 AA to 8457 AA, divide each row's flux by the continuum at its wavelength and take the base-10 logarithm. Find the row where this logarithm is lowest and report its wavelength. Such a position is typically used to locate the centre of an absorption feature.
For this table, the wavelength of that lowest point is 8399.44 AA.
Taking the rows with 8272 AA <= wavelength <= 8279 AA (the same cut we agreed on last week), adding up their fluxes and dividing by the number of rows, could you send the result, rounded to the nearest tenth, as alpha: 24.3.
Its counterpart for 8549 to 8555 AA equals 21.2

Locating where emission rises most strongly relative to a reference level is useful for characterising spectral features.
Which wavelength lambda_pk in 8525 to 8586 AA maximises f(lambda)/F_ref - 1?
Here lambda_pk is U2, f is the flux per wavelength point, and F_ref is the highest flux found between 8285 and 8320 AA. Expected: 8571.37 AA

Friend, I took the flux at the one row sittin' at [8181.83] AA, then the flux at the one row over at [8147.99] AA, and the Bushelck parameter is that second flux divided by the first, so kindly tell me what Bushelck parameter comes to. 1.01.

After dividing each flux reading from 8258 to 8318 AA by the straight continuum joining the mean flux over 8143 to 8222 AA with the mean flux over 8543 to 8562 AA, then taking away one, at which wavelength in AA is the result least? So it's 8295.65 AA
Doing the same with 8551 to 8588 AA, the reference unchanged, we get 8565.45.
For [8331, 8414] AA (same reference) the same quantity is 8399.44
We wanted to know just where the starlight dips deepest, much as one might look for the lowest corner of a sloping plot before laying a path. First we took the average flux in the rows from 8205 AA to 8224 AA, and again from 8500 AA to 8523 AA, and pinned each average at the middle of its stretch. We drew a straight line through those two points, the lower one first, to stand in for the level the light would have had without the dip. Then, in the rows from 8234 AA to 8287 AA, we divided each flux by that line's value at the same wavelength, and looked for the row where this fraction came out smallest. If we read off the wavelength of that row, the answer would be 8280.38 AA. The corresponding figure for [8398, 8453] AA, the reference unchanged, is 8399.44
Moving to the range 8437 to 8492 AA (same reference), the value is 8465.46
